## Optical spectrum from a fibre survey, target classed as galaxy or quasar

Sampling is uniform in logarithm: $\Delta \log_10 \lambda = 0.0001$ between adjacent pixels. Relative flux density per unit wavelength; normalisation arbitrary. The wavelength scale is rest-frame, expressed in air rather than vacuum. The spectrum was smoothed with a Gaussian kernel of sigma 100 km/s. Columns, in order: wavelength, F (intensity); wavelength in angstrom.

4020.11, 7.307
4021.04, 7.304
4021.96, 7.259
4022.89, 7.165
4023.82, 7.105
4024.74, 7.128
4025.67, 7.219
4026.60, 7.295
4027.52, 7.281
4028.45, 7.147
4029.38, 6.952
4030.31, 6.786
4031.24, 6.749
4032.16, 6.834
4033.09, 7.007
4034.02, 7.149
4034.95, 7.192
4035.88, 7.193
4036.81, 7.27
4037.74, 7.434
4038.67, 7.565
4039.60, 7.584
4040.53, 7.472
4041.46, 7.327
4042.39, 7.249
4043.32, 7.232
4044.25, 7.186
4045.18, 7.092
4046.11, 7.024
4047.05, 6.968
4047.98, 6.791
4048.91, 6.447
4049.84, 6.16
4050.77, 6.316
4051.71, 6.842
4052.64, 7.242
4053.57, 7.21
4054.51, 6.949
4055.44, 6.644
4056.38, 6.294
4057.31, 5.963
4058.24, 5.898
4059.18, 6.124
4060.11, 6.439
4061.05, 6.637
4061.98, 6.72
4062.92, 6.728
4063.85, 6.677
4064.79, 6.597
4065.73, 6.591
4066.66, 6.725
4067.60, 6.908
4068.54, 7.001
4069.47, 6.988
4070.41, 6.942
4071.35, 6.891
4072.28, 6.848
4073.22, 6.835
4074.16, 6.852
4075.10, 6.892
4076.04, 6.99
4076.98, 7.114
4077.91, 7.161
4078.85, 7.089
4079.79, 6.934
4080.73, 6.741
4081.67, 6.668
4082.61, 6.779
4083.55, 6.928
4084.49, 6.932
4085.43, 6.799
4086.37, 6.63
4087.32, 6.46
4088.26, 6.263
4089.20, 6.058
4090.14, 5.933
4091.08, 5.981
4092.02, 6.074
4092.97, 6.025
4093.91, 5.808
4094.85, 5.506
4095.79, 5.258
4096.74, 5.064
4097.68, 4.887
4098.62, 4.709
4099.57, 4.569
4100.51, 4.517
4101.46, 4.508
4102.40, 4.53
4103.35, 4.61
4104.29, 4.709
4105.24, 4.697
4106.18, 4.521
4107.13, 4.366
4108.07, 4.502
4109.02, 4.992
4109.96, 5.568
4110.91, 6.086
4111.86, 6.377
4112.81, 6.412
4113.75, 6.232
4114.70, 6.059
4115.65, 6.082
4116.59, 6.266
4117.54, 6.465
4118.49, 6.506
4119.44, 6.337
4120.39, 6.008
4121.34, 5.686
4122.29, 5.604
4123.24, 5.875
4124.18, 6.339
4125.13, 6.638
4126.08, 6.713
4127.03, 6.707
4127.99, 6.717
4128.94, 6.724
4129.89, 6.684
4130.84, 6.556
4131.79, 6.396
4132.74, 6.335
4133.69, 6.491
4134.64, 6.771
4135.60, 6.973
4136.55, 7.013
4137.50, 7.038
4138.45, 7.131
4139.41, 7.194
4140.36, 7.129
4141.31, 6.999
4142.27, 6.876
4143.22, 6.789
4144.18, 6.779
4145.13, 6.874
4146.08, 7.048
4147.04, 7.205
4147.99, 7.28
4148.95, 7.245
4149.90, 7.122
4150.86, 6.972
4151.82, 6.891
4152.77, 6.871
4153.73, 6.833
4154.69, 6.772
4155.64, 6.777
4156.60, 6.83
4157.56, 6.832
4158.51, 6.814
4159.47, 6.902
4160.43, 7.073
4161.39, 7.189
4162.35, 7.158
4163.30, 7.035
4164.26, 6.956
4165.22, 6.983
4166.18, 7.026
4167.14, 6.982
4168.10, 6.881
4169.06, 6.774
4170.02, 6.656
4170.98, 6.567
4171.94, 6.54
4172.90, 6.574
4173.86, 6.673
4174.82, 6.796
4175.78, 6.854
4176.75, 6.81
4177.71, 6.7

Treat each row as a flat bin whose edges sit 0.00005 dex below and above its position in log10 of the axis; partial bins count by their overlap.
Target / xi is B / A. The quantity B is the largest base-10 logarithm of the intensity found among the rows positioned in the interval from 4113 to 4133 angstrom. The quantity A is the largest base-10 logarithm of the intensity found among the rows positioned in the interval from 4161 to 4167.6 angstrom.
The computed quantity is 0.97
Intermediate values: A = 0.857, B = 0.828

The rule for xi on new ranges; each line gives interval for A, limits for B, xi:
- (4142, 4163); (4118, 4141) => 0.99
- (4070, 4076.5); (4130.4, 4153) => 1.02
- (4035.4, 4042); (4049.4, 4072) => 0.98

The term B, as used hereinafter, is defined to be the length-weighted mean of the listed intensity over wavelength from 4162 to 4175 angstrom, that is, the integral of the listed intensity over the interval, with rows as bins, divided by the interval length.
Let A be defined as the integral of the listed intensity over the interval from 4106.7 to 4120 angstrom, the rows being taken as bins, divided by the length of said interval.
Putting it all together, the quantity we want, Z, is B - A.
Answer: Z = 0.9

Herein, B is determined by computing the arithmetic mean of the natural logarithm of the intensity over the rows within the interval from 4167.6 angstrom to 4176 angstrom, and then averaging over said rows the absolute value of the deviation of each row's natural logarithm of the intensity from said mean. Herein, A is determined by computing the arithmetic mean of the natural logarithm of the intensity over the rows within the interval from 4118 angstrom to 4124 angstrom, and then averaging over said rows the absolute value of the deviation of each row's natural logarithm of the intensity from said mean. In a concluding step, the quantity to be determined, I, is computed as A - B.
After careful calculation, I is 0.03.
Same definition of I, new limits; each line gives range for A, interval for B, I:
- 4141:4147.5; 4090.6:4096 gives -0.03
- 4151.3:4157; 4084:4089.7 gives -0.04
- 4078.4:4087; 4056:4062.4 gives -0.02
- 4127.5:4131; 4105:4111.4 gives -0.09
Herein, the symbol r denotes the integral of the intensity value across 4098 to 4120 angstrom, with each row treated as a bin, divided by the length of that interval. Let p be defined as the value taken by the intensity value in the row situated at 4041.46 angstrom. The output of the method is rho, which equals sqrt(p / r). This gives 1.17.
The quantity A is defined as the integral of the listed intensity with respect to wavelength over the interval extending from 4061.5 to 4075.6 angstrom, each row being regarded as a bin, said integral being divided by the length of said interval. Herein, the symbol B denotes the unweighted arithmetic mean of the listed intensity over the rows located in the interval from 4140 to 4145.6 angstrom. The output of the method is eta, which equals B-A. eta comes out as 0.1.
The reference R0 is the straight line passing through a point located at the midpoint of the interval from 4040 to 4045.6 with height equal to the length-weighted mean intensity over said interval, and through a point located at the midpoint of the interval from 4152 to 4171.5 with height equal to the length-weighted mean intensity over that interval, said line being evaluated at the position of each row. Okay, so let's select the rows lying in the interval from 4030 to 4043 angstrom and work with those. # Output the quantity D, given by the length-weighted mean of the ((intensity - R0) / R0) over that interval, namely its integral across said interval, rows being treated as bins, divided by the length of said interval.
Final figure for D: -0.01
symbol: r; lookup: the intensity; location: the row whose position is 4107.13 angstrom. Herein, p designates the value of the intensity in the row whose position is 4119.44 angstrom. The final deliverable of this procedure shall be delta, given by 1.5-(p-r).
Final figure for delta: -0.5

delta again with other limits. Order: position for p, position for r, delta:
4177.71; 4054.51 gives 1.7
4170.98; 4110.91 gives 1.0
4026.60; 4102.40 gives -1.3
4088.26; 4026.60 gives 2.5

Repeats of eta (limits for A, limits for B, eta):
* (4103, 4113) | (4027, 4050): 1.9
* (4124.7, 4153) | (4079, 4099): -0.8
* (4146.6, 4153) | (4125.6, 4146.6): -0.3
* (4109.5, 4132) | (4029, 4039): 0.8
